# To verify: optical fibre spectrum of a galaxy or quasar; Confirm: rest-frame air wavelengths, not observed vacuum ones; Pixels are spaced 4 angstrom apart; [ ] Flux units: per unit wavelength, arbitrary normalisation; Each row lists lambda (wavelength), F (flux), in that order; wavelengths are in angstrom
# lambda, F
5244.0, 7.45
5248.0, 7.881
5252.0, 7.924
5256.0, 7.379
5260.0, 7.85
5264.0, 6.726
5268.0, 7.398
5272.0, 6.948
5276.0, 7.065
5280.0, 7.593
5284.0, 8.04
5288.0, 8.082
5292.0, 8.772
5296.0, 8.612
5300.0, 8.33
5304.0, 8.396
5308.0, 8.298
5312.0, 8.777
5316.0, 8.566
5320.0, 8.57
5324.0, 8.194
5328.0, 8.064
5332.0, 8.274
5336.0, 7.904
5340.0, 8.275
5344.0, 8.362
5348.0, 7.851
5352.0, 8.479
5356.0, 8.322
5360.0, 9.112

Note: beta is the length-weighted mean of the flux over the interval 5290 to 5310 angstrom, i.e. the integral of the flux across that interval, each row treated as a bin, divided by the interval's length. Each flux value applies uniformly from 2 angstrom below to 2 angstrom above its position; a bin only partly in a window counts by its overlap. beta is 8.48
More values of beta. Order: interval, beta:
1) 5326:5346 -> 8.18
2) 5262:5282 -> 7.15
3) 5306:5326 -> 8.48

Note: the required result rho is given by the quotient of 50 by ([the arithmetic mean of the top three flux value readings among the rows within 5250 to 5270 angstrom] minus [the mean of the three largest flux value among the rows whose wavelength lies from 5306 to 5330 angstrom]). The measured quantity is -55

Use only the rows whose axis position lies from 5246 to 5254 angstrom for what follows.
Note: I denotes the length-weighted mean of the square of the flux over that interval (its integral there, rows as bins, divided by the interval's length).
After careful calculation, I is 62.4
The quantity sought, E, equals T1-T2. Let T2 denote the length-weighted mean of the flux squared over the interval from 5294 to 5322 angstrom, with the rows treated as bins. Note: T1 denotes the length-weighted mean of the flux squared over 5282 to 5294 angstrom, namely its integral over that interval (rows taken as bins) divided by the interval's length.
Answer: -3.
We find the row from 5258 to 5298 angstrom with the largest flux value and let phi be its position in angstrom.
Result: 5292.0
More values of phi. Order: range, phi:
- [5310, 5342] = 5312.0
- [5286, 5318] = 5312.0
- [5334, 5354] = 5352.0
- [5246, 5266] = 5252.0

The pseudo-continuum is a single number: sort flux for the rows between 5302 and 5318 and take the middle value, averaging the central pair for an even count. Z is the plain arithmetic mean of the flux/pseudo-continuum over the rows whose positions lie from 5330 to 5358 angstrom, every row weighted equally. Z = 0.97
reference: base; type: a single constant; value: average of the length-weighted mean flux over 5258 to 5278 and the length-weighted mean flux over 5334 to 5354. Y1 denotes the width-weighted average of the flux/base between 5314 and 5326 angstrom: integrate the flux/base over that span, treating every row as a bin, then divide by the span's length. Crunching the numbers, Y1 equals 1.10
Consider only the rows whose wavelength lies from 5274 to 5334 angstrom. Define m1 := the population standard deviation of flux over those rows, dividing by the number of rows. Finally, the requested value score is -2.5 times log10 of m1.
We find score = 0.90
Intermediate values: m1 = 0.44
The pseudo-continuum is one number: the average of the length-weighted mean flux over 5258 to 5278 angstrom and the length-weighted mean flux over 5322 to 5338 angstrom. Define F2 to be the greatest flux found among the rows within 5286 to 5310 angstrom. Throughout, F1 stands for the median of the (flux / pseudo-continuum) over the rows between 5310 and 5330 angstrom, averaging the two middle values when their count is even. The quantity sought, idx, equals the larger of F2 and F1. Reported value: 8.77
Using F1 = 1.12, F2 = 8.772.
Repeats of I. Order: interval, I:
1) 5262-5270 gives 50.0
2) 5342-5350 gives 65.8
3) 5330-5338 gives 65.5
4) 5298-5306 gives 69.9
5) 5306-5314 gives 72.9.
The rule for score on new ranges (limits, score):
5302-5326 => 1.78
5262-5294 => 0.48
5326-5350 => 1.77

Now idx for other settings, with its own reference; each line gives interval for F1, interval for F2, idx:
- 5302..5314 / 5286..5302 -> 8.77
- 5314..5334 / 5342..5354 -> 8.48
